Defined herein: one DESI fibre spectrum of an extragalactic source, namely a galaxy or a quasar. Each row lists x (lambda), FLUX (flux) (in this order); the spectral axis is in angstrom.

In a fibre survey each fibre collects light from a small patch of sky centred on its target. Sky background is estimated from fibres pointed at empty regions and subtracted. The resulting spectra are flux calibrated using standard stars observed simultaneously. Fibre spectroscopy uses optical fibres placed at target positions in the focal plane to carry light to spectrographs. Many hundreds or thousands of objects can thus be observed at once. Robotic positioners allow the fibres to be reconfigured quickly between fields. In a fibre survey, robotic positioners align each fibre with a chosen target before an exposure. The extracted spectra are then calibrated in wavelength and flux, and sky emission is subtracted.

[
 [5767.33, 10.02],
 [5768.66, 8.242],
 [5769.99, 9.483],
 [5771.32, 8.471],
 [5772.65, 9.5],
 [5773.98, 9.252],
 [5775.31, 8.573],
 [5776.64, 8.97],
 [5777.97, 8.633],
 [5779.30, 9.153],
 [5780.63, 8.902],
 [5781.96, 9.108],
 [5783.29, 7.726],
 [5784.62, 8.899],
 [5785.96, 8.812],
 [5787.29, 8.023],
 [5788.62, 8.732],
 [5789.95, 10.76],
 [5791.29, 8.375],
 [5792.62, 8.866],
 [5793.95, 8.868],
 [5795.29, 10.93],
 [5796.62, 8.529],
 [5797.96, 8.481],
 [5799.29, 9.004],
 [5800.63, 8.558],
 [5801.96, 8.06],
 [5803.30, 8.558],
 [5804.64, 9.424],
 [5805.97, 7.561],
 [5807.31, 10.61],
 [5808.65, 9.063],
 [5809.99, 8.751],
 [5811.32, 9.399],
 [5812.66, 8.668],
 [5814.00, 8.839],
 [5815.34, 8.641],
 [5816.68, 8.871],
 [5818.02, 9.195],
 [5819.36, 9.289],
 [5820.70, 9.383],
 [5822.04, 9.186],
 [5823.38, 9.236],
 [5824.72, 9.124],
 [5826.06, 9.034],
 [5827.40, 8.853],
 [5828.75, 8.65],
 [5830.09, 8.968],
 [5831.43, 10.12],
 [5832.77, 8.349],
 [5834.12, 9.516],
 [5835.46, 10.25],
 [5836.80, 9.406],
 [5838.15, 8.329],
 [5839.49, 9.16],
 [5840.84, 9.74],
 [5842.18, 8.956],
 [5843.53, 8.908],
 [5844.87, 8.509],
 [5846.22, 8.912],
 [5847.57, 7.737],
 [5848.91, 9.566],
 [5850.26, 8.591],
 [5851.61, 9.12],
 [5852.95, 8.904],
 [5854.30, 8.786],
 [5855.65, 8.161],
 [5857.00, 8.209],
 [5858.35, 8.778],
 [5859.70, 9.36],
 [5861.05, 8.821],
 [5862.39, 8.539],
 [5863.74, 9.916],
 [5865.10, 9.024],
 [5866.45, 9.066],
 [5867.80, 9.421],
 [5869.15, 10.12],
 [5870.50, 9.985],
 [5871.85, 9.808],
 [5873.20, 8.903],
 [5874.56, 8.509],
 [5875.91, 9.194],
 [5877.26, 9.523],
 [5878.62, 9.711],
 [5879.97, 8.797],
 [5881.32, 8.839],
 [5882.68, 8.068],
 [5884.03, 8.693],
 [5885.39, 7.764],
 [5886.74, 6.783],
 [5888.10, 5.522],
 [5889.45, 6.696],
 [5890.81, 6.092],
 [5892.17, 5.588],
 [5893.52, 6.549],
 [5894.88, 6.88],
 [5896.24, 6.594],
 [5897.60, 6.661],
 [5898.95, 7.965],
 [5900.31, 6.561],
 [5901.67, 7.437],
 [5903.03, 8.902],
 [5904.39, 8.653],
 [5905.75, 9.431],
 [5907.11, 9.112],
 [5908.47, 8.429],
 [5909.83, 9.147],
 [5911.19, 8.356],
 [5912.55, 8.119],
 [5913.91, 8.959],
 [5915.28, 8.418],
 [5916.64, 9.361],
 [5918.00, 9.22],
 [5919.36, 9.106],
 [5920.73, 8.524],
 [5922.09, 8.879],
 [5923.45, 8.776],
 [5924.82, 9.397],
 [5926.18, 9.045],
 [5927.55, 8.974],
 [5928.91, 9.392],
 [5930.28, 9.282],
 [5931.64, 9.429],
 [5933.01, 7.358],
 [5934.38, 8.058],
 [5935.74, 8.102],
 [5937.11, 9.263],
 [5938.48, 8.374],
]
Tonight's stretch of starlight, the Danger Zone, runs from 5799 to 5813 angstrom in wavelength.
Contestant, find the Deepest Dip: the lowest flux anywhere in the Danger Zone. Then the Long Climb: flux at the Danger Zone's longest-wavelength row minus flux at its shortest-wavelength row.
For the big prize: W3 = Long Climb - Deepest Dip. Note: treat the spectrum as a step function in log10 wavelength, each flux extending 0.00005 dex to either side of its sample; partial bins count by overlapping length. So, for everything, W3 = -7.9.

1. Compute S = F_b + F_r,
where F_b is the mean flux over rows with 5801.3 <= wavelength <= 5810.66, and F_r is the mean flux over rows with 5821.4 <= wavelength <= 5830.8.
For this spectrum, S 17.9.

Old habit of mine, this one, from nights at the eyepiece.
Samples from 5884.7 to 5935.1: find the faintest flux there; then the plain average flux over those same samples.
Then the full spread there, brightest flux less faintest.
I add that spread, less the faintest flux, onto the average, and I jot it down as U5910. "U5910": 6.5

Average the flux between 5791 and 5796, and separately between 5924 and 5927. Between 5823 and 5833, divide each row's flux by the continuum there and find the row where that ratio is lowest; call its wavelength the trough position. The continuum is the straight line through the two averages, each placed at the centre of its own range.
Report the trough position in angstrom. 5832.77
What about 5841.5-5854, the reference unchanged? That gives 5847.57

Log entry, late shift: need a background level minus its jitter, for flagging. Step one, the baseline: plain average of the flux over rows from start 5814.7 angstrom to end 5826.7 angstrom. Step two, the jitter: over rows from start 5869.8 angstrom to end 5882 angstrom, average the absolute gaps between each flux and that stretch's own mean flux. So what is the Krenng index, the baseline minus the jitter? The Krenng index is 8.66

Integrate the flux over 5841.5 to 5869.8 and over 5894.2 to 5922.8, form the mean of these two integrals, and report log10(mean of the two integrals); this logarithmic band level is 2.39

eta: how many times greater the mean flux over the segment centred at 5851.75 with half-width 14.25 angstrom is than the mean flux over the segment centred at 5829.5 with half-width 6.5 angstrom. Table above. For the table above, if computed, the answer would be 0.96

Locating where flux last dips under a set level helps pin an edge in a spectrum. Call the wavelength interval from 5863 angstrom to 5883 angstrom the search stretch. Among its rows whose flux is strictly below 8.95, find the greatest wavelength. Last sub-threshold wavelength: 5882.68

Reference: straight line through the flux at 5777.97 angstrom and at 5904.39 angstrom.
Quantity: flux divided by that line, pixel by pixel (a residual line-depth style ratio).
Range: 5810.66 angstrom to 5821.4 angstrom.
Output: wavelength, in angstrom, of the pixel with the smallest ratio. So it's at 5815.34 angstrom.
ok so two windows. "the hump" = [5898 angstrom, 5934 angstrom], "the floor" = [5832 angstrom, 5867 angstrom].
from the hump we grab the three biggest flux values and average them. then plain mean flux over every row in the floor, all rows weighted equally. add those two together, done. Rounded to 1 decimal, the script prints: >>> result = 18.4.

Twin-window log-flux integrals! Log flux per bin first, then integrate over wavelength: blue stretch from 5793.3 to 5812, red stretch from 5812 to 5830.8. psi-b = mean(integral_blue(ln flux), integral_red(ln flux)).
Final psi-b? 41.1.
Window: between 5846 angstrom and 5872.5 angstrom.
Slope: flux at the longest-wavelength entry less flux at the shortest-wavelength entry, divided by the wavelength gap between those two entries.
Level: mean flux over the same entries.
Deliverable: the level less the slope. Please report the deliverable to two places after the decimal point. 9.01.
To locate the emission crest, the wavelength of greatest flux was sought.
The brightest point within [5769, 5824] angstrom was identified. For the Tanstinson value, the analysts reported 5795.29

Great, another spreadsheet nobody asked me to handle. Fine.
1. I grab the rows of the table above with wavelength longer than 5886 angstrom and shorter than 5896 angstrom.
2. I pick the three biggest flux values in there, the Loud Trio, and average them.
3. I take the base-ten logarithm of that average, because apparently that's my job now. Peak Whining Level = 0.832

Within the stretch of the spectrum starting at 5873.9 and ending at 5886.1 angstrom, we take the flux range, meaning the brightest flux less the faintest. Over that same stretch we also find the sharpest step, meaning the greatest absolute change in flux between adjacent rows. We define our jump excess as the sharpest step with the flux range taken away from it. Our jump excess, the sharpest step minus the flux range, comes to -1.0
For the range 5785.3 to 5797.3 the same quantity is -0.5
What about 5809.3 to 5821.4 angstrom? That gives 0.0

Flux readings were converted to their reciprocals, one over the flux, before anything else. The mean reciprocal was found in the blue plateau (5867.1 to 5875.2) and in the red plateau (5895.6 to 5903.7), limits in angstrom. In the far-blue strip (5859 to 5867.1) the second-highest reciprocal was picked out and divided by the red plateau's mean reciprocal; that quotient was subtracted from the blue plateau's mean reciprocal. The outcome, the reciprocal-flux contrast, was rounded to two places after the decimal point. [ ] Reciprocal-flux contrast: -0.72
